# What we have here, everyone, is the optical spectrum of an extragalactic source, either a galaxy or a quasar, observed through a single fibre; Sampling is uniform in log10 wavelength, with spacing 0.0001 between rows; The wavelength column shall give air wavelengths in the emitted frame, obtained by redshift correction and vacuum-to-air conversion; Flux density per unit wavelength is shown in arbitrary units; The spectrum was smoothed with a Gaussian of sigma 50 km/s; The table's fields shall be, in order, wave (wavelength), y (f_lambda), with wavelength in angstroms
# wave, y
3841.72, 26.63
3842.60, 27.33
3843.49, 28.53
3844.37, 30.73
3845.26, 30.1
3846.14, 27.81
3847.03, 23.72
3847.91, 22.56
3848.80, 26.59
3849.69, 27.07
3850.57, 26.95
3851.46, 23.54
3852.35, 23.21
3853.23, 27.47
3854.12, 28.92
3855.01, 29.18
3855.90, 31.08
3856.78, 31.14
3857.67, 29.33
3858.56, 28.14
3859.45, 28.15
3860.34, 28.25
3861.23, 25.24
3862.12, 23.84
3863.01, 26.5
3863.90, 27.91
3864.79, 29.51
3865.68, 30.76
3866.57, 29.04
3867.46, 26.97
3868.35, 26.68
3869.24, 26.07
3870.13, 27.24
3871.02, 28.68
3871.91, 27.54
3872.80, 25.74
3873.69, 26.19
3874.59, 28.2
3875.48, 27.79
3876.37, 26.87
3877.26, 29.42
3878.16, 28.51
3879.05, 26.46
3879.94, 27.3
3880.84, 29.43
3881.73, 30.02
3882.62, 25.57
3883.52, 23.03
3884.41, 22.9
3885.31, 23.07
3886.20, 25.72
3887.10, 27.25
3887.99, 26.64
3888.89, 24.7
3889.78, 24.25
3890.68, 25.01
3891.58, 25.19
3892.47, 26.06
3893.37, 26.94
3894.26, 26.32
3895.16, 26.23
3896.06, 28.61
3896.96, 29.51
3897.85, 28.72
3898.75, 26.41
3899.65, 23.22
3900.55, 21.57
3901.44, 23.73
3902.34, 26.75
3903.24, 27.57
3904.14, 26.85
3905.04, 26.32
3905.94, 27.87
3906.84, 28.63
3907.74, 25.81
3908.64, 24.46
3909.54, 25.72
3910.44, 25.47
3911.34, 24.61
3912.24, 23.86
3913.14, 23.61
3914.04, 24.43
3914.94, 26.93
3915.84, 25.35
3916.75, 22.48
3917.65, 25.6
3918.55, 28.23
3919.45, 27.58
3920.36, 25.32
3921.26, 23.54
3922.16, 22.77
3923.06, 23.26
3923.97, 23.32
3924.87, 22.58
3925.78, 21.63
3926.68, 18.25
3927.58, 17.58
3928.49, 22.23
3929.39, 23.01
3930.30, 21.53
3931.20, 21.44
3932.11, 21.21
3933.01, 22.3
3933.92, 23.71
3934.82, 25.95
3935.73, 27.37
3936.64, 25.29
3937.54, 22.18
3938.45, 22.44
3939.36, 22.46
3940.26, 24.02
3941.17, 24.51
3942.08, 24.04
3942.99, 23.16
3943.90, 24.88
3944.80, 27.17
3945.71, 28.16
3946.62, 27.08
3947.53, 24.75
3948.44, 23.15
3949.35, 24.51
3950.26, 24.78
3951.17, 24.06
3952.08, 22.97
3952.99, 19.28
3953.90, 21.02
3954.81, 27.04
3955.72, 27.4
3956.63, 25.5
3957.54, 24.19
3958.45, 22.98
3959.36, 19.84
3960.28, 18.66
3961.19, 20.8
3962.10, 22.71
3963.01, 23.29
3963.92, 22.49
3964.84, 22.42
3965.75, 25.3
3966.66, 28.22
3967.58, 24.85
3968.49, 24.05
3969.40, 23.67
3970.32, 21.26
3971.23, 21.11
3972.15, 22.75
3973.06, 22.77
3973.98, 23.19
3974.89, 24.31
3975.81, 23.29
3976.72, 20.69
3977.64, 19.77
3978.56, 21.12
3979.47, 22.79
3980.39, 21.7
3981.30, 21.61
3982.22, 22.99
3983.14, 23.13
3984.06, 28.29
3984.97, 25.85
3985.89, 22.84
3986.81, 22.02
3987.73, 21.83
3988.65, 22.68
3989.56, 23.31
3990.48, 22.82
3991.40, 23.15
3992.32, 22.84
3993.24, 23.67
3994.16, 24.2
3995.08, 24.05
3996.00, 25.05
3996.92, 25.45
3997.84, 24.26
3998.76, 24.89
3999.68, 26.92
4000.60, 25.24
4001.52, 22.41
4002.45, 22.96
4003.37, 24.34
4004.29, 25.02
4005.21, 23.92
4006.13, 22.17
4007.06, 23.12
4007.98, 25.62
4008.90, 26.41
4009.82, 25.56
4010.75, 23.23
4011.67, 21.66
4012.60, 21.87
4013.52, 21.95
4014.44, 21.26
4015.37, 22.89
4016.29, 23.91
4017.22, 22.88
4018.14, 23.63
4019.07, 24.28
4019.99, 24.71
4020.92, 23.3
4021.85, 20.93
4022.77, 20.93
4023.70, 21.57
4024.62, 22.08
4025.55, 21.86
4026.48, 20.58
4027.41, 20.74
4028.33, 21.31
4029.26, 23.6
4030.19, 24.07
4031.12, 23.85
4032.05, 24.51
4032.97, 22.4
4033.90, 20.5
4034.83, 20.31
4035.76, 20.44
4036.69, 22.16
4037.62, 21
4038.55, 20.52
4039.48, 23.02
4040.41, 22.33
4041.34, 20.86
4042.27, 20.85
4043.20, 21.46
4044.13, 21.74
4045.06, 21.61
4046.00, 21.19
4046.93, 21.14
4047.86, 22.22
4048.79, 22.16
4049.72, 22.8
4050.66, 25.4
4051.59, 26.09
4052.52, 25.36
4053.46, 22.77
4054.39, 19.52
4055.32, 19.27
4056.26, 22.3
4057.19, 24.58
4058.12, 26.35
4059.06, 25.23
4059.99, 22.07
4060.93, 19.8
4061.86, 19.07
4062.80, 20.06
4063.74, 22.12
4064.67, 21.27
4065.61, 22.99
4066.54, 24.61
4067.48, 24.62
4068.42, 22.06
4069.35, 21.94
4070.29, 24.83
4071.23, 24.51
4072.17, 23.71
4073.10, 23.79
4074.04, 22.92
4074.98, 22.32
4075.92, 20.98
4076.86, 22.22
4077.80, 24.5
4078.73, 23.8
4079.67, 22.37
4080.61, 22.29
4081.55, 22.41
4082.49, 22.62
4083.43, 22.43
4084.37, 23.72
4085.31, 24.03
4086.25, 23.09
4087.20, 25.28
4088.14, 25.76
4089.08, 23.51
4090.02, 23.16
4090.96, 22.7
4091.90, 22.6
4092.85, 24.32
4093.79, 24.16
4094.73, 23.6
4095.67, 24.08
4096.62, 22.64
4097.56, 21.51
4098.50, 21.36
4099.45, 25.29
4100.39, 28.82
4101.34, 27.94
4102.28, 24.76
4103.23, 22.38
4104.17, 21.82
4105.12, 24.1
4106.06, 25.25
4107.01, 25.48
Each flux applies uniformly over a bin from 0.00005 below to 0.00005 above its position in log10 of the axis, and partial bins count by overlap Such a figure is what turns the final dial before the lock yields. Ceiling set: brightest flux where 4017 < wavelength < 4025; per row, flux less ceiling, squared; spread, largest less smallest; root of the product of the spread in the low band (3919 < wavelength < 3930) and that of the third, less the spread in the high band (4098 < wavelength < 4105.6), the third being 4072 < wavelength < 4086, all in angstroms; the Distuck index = 10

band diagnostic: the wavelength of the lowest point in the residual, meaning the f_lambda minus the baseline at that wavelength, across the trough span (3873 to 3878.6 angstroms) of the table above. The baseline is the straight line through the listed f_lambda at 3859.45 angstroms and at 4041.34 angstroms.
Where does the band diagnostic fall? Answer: 3873.69 angstroms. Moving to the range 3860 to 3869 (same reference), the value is 3862.12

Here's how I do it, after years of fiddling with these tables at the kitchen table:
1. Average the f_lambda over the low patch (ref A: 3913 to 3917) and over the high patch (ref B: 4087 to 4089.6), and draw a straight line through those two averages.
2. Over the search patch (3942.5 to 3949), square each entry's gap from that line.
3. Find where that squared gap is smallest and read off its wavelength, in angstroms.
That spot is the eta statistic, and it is 3947.53 angstroms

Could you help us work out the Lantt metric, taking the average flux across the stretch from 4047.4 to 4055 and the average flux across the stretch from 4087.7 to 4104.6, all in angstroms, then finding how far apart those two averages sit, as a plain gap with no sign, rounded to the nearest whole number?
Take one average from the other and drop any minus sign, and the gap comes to 1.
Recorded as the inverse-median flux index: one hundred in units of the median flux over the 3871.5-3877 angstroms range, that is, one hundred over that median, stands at 3.7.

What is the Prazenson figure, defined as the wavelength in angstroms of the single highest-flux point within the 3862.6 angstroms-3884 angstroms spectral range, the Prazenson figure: 3865.68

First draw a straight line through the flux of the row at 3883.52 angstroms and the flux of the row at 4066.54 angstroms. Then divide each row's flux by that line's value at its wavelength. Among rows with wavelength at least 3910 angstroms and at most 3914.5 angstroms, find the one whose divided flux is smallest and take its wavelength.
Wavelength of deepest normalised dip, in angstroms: 3913.14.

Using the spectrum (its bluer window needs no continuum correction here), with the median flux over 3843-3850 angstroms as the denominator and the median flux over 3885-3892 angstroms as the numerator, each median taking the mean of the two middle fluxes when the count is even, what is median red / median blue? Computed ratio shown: 0.91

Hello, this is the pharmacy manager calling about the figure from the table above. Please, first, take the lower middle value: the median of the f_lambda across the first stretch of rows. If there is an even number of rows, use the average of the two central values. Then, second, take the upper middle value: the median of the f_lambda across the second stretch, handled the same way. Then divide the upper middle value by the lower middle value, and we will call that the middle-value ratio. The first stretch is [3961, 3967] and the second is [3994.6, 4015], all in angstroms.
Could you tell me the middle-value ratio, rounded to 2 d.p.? 1.06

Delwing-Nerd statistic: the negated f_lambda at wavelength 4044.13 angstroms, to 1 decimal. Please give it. -21.7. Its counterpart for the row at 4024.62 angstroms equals -22.1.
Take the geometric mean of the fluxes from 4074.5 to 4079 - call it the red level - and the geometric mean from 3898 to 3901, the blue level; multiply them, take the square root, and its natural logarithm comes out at 3.144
